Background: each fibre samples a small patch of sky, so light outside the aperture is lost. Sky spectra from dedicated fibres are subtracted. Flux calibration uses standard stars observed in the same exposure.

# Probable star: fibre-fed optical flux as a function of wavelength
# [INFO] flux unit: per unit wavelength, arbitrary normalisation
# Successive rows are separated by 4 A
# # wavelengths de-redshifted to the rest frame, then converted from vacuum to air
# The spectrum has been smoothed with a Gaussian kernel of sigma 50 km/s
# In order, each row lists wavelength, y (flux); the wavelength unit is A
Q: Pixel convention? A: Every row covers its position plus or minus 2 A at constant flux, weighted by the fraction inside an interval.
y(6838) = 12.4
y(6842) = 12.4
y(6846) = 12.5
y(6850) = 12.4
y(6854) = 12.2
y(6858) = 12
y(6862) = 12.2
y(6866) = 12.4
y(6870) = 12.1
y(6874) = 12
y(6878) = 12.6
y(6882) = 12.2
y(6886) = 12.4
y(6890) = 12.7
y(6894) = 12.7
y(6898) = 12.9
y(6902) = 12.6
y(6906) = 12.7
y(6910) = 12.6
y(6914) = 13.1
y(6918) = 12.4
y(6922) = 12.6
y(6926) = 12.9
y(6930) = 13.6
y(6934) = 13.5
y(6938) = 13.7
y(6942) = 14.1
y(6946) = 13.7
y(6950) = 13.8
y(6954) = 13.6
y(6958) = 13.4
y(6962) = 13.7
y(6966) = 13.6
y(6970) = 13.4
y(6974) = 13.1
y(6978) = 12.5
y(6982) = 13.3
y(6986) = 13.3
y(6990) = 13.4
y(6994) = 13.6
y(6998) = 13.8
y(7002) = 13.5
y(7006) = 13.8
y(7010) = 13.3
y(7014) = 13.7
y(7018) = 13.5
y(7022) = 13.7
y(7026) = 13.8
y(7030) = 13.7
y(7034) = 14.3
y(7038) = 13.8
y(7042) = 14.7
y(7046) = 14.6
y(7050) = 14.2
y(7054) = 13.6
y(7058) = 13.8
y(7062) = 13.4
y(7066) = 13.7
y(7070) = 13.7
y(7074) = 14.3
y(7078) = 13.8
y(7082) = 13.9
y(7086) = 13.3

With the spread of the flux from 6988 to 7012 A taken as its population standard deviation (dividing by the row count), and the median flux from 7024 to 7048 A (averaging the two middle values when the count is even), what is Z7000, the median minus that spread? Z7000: 13.9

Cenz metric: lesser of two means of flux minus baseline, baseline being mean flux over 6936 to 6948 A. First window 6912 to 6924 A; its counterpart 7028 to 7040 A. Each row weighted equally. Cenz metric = -1.1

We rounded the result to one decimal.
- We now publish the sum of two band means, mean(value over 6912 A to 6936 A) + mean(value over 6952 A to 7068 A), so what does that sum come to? 26.7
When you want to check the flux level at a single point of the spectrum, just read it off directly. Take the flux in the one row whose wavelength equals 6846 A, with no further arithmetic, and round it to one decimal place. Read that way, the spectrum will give 12.5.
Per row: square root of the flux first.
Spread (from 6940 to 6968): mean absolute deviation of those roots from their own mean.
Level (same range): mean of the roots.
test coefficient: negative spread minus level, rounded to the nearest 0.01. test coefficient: -3.72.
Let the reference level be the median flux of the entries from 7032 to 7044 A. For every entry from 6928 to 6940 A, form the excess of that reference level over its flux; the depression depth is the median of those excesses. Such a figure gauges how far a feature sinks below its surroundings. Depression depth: 0.7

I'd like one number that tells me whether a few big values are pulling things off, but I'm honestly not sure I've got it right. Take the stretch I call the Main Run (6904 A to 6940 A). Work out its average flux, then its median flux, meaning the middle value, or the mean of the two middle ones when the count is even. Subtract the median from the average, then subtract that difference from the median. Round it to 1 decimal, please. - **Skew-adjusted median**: 12.8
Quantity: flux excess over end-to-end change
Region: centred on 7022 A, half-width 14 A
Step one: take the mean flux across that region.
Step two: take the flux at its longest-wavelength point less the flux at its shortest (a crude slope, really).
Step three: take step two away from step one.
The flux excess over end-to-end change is 12.7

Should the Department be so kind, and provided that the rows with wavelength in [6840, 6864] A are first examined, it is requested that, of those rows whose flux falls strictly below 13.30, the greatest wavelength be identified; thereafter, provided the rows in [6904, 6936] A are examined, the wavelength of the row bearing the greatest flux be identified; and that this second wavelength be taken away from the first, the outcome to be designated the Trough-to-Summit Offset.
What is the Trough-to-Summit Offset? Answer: -68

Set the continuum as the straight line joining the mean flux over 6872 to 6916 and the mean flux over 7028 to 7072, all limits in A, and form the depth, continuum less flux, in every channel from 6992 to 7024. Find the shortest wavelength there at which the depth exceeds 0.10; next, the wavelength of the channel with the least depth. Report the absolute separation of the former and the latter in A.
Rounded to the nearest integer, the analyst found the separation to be 12 A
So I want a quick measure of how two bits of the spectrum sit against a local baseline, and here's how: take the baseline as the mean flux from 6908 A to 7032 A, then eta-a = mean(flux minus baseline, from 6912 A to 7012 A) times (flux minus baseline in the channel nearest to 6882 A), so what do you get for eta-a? 0.03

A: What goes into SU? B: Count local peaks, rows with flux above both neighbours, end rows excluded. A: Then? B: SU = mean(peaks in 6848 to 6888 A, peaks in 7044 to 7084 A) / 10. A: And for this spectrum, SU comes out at 0.20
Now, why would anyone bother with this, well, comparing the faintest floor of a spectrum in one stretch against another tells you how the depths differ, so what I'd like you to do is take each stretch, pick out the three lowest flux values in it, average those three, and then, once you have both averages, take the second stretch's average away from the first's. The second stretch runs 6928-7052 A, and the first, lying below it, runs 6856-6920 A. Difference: -0.9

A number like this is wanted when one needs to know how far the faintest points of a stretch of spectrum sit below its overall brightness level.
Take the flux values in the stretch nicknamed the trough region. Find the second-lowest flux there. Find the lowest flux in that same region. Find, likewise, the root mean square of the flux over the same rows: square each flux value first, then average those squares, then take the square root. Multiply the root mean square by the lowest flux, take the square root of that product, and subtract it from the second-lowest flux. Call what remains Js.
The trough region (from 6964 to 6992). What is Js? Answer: 0.24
